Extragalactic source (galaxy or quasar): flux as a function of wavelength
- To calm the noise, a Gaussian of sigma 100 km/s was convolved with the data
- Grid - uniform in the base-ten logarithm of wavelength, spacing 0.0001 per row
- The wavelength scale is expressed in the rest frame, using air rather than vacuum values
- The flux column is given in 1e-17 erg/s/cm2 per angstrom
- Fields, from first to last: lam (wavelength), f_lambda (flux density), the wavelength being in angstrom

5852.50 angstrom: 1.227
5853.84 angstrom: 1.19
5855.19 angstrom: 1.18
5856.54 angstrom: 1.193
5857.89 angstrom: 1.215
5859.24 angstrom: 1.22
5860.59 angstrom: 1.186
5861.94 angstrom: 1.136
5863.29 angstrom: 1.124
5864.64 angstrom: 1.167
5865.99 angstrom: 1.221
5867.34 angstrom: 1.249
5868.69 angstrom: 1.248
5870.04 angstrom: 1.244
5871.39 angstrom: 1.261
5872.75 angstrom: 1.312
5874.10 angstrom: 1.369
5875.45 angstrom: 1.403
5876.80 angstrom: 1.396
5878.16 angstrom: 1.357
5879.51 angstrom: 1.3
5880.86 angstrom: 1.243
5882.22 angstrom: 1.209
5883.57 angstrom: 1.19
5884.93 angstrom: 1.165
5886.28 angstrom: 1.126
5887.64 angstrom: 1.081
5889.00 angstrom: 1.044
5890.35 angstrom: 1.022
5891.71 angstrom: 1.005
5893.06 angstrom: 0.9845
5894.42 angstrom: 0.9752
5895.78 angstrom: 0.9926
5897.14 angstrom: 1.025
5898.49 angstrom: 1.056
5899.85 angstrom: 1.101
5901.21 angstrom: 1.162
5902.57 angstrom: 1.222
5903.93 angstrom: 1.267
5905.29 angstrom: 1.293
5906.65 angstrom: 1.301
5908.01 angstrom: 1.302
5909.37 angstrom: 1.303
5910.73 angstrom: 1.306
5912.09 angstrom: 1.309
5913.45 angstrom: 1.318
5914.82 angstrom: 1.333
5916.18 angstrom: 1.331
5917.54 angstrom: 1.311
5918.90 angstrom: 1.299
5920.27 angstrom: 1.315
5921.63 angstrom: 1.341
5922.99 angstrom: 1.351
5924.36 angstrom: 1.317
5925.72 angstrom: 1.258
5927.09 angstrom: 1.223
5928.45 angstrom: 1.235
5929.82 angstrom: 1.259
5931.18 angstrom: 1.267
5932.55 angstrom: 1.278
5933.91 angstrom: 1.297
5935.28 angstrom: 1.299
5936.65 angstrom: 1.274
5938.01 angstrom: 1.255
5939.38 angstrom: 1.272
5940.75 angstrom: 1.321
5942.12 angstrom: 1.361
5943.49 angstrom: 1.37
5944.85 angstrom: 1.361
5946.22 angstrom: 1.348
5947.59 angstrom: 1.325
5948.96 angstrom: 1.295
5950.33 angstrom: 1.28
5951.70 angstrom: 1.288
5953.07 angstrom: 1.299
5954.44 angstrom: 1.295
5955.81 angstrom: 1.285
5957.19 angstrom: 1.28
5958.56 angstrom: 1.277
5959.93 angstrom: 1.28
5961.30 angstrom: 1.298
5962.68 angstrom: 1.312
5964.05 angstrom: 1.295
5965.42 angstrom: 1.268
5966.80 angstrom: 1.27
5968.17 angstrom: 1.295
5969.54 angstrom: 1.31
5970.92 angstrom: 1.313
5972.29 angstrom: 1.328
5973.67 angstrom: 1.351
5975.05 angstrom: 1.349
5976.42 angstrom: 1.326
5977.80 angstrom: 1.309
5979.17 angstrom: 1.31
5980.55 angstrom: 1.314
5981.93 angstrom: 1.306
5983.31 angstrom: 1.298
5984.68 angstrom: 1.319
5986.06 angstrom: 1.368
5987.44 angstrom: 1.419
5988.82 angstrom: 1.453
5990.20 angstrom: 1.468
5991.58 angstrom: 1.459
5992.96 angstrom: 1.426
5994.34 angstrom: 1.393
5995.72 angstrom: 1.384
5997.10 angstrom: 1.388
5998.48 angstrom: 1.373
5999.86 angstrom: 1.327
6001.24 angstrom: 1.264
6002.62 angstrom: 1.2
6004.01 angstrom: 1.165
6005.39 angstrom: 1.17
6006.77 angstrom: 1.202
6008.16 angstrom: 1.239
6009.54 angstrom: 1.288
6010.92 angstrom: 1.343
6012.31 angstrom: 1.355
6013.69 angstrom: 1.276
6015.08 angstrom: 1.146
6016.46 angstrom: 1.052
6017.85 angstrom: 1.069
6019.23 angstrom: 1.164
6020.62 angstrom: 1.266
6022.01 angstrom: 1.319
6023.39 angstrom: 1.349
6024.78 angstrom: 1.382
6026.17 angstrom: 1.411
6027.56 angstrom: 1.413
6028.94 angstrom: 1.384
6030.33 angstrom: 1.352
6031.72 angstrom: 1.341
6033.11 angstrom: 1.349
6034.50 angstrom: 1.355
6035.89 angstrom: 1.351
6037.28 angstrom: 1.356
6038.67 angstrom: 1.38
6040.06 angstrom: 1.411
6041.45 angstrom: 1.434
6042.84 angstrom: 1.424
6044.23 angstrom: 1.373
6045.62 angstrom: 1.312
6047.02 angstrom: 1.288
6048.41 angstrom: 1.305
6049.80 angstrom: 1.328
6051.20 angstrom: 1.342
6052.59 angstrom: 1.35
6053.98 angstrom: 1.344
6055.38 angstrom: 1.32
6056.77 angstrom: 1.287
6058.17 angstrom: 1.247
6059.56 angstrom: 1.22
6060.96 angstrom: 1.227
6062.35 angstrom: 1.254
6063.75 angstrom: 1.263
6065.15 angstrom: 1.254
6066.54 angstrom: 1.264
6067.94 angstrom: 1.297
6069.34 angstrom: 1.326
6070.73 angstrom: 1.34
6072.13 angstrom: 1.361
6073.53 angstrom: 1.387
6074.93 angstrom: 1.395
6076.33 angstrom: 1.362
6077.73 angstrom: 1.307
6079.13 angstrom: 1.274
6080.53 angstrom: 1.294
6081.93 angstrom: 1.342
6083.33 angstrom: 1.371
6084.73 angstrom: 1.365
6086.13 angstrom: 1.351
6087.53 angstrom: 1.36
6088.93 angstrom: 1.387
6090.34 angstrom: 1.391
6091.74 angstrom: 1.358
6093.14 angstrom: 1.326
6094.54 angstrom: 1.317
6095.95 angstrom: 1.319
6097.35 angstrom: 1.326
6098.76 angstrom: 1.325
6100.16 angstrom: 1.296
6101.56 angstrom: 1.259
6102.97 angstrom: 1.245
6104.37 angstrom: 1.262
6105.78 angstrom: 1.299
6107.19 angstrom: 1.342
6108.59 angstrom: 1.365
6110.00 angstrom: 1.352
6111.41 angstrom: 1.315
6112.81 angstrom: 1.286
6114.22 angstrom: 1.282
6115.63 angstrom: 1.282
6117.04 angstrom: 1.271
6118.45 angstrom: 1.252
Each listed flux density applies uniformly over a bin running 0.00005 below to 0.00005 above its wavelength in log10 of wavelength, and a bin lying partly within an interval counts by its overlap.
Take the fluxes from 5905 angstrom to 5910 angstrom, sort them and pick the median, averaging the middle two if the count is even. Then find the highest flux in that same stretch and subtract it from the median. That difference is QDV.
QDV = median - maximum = 0.00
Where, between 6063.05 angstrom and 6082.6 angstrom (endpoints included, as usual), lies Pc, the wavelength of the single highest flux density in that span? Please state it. 6074.93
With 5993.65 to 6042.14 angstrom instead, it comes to 6041.45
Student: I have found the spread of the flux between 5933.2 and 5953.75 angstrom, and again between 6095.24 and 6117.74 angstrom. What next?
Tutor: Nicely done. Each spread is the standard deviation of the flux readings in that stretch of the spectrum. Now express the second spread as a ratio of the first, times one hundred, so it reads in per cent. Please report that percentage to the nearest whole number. 97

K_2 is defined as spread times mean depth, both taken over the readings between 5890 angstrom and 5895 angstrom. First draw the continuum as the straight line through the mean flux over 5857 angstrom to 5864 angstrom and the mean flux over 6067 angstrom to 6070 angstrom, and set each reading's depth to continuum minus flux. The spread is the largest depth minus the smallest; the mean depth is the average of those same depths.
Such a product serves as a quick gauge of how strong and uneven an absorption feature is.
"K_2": 0.010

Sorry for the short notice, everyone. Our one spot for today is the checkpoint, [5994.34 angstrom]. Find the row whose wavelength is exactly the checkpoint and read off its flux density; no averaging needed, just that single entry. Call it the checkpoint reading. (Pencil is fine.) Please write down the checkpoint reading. 1.393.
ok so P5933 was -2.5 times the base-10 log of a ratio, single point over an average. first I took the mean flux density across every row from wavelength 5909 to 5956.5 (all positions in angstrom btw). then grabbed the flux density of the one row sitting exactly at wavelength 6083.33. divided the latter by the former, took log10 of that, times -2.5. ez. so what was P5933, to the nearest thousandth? -0.056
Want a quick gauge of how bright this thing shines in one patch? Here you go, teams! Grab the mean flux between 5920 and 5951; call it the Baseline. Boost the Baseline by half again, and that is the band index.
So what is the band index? 1.95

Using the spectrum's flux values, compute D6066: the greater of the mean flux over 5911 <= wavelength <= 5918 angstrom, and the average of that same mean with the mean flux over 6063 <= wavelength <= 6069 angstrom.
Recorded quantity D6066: 1.320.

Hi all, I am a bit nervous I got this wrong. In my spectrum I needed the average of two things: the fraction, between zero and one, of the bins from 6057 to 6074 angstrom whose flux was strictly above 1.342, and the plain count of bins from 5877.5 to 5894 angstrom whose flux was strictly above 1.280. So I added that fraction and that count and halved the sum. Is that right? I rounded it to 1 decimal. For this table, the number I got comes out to 1.1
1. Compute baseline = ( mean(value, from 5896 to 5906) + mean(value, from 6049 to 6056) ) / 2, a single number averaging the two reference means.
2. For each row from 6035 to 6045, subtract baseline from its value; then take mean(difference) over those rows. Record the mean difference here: 0.14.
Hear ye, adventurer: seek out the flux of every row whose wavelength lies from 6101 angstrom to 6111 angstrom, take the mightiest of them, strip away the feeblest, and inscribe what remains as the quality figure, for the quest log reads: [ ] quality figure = 0.12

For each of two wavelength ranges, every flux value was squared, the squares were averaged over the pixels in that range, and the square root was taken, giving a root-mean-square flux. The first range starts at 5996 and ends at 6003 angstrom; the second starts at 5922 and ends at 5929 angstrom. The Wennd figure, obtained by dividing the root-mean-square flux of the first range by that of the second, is 1.03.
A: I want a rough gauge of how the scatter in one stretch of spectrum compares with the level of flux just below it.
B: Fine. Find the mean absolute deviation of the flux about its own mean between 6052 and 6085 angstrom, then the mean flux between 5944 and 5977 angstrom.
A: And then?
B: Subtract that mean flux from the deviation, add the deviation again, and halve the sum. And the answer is -0.61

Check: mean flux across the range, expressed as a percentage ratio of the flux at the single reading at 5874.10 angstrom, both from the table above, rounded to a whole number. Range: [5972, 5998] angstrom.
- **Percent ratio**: 100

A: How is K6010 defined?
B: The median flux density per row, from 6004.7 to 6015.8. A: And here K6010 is 1.26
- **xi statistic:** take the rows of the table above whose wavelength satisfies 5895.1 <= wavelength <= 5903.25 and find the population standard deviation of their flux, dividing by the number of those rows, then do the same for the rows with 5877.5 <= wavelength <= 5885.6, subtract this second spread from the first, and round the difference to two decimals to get 0.01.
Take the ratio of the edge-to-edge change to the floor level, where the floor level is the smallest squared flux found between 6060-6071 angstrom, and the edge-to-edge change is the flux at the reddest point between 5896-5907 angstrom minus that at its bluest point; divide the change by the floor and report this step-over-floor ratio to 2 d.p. 0.18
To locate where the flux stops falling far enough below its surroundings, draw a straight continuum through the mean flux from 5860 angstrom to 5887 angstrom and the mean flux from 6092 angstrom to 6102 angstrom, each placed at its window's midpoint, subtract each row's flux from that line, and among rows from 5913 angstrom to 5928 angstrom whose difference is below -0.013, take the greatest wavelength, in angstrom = 5924.36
